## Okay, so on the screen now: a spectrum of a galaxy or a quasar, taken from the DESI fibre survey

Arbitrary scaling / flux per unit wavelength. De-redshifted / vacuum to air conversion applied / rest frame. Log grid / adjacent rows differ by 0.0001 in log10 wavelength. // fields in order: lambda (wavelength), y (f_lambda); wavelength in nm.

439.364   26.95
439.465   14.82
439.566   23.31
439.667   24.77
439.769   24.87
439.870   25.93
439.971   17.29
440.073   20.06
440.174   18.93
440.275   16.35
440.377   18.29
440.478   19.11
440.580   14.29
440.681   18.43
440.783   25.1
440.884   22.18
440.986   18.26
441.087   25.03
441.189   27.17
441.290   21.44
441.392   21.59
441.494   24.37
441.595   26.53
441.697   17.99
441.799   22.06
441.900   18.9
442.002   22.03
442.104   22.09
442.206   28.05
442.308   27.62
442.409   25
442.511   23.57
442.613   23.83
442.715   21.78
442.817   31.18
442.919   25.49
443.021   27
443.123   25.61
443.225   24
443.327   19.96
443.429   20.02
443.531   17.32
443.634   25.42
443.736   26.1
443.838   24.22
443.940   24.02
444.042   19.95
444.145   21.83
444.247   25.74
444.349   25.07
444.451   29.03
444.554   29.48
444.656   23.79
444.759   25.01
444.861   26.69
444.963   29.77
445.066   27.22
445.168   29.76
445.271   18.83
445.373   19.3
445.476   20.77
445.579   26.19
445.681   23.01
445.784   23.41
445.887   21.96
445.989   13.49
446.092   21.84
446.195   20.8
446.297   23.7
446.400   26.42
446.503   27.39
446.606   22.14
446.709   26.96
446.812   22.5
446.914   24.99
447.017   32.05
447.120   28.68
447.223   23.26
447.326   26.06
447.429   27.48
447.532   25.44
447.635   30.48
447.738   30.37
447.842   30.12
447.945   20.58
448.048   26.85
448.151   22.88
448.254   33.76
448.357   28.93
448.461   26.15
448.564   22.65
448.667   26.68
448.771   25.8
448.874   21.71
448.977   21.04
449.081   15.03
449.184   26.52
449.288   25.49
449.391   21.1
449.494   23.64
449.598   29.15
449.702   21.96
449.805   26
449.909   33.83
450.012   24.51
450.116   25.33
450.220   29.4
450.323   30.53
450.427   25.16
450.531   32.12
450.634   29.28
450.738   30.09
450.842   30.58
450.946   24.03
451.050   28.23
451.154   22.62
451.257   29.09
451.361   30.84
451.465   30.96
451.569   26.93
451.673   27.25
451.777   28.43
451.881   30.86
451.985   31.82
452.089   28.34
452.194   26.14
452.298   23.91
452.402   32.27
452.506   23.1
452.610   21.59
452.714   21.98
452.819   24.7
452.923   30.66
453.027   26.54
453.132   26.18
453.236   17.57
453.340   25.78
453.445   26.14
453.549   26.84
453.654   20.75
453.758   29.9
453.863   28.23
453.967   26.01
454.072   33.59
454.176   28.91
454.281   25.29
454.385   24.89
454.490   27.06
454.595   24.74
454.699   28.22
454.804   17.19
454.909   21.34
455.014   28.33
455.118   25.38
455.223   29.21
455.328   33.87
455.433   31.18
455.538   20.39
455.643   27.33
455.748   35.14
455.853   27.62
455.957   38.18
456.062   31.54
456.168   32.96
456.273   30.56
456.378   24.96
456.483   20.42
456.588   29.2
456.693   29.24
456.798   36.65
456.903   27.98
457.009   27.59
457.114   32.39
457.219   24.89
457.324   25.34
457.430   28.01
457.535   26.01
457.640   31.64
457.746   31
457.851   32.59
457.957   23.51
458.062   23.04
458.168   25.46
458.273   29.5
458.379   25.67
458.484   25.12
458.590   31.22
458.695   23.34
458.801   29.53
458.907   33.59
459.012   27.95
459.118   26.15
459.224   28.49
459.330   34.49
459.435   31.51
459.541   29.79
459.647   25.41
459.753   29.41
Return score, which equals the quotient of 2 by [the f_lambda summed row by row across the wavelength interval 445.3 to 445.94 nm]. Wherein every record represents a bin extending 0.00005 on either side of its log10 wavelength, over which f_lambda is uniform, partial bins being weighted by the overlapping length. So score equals 0.0149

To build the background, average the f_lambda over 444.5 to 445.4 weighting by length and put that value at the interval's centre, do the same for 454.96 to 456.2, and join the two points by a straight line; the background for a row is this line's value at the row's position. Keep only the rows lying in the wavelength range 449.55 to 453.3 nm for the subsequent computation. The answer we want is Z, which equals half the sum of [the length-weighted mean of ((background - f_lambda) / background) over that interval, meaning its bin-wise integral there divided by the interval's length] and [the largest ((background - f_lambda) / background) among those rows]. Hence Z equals 0.22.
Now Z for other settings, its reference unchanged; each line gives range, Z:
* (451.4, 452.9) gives 0.15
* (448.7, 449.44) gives 0.31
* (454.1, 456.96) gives 0.24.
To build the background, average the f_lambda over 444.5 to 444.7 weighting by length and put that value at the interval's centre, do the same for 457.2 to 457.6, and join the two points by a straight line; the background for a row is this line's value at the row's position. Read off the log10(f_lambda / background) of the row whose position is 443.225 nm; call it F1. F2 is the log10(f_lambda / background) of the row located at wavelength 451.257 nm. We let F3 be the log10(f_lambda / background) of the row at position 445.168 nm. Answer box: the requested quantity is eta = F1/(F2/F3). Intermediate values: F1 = -0.05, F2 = 0.040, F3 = 0.05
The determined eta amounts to -0.06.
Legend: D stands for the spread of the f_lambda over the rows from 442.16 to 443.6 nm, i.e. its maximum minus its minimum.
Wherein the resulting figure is 14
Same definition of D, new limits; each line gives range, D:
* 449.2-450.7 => 13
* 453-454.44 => 16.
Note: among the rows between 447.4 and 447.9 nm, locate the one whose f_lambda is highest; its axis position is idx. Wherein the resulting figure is 447.635 nm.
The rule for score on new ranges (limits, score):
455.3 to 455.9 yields 0.0114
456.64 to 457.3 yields 0.0112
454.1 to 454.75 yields 0.0126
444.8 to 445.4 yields 0.0132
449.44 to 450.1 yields 0.0126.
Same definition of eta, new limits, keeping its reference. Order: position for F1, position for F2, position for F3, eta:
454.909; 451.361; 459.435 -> -0.11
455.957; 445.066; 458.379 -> -0.22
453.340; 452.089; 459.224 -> -0.01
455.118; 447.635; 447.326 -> 0.00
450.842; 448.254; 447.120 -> 0.02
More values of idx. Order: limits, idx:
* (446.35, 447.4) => 447.017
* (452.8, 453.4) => 452.923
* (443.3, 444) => 443.736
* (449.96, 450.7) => 450.531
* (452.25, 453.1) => 452.402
